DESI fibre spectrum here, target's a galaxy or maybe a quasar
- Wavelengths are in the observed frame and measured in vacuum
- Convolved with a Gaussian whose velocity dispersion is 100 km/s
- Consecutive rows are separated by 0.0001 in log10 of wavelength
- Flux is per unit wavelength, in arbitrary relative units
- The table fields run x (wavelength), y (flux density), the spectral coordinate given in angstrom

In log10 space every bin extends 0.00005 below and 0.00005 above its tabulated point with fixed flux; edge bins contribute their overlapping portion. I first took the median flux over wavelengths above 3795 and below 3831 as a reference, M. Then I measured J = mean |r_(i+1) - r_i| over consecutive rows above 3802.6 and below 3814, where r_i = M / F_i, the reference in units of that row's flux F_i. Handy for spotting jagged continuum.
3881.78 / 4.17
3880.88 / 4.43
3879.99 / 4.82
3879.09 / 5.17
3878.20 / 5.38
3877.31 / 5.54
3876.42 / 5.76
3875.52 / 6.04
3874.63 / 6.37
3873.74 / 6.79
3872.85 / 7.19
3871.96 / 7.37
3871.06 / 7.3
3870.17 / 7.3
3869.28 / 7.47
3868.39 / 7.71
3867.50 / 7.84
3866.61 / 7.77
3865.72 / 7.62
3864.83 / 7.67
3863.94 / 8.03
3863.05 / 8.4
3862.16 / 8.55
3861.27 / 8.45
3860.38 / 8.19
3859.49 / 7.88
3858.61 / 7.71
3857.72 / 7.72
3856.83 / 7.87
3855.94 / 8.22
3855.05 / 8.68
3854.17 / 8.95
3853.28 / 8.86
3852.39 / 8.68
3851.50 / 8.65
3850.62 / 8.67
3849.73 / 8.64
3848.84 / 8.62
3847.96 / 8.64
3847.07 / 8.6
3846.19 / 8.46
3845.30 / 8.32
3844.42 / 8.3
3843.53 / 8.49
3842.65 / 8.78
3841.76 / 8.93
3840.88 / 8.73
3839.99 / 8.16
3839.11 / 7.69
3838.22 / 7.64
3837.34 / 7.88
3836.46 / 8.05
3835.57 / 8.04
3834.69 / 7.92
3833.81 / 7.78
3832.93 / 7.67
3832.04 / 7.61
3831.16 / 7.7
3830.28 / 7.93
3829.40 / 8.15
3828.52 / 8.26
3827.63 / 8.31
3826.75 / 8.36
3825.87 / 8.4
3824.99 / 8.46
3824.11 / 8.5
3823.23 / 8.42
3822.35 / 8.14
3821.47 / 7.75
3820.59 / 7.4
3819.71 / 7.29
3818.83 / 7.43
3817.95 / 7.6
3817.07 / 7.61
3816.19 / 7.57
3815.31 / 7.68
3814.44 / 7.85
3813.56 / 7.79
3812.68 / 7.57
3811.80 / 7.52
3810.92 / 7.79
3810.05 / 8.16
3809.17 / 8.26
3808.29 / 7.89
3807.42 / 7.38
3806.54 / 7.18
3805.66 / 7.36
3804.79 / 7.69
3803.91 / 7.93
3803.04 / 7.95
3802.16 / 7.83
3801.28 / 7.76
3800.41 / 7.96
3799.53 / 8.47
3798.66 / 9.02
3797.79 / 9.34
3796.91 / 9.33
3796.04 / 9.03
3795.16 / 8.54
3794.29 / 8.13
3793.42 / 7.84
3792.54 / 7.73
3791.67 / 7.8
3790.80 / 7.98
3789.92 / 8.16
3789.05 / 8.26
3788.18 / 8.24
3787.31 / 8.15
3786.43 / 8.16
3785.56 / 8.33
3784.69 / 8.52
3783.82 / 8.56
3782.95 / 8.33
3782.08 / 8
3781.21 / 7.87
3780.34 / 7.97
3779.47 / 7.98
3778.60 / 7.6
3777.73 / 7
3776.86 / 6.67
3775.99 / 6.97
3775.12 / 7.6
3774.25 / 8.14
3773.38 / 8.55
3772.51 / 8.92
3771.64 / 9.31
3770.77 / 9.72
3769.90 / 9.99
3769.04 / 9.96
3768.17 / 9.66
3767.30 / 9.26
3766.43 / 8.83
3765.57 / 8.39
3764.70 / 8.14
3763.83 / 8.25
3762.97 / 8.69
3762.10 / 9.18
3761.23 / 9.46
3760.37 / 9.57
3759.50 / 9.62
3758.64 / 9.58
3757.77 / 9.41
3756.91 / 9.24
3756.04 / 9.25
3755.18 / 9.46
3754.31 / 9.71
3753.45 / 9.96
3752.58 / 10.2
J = 0.032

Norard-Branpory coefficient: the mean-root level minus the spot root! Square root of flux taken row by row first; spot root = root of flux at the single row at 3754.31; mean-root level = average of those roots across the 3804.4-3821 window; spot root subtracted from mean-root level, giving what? -0.35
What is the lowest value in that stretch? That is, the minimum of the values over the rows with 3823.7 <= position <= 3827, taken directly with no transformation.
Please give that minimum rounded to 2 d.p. 8.36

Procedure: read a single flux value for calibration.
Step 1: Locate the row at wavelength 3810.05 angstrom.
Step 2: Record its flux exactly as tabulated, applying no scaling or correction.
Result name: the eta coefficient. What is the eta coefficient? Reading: 8.16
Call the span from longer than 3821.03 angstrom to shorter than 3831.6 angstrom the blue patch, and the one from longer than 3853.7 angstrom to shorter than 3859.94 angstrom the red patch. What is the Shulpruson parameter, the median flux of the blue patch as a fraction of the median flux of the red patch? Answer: 1.05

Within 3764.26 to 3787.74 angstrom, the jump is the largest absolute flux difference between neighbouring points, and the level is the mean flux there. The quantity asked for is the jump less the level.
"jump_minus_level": -7.76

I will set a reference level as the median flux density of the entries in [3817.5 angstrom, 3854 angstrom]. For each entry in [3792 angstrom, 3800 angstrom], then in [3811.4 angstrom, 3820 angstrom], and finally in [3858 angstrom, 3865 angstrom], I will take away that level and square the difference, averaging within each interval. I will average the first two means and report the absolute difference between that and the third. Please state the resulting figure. 0.34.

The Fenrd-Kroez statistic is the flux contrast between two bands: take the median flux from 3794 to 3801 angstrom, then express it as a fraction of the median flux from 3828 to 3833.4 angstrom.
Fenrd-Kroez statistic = 1.12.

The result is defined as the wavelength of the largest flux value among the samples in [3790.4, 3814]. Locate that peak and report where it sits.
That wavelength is 3797.79 angstrom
